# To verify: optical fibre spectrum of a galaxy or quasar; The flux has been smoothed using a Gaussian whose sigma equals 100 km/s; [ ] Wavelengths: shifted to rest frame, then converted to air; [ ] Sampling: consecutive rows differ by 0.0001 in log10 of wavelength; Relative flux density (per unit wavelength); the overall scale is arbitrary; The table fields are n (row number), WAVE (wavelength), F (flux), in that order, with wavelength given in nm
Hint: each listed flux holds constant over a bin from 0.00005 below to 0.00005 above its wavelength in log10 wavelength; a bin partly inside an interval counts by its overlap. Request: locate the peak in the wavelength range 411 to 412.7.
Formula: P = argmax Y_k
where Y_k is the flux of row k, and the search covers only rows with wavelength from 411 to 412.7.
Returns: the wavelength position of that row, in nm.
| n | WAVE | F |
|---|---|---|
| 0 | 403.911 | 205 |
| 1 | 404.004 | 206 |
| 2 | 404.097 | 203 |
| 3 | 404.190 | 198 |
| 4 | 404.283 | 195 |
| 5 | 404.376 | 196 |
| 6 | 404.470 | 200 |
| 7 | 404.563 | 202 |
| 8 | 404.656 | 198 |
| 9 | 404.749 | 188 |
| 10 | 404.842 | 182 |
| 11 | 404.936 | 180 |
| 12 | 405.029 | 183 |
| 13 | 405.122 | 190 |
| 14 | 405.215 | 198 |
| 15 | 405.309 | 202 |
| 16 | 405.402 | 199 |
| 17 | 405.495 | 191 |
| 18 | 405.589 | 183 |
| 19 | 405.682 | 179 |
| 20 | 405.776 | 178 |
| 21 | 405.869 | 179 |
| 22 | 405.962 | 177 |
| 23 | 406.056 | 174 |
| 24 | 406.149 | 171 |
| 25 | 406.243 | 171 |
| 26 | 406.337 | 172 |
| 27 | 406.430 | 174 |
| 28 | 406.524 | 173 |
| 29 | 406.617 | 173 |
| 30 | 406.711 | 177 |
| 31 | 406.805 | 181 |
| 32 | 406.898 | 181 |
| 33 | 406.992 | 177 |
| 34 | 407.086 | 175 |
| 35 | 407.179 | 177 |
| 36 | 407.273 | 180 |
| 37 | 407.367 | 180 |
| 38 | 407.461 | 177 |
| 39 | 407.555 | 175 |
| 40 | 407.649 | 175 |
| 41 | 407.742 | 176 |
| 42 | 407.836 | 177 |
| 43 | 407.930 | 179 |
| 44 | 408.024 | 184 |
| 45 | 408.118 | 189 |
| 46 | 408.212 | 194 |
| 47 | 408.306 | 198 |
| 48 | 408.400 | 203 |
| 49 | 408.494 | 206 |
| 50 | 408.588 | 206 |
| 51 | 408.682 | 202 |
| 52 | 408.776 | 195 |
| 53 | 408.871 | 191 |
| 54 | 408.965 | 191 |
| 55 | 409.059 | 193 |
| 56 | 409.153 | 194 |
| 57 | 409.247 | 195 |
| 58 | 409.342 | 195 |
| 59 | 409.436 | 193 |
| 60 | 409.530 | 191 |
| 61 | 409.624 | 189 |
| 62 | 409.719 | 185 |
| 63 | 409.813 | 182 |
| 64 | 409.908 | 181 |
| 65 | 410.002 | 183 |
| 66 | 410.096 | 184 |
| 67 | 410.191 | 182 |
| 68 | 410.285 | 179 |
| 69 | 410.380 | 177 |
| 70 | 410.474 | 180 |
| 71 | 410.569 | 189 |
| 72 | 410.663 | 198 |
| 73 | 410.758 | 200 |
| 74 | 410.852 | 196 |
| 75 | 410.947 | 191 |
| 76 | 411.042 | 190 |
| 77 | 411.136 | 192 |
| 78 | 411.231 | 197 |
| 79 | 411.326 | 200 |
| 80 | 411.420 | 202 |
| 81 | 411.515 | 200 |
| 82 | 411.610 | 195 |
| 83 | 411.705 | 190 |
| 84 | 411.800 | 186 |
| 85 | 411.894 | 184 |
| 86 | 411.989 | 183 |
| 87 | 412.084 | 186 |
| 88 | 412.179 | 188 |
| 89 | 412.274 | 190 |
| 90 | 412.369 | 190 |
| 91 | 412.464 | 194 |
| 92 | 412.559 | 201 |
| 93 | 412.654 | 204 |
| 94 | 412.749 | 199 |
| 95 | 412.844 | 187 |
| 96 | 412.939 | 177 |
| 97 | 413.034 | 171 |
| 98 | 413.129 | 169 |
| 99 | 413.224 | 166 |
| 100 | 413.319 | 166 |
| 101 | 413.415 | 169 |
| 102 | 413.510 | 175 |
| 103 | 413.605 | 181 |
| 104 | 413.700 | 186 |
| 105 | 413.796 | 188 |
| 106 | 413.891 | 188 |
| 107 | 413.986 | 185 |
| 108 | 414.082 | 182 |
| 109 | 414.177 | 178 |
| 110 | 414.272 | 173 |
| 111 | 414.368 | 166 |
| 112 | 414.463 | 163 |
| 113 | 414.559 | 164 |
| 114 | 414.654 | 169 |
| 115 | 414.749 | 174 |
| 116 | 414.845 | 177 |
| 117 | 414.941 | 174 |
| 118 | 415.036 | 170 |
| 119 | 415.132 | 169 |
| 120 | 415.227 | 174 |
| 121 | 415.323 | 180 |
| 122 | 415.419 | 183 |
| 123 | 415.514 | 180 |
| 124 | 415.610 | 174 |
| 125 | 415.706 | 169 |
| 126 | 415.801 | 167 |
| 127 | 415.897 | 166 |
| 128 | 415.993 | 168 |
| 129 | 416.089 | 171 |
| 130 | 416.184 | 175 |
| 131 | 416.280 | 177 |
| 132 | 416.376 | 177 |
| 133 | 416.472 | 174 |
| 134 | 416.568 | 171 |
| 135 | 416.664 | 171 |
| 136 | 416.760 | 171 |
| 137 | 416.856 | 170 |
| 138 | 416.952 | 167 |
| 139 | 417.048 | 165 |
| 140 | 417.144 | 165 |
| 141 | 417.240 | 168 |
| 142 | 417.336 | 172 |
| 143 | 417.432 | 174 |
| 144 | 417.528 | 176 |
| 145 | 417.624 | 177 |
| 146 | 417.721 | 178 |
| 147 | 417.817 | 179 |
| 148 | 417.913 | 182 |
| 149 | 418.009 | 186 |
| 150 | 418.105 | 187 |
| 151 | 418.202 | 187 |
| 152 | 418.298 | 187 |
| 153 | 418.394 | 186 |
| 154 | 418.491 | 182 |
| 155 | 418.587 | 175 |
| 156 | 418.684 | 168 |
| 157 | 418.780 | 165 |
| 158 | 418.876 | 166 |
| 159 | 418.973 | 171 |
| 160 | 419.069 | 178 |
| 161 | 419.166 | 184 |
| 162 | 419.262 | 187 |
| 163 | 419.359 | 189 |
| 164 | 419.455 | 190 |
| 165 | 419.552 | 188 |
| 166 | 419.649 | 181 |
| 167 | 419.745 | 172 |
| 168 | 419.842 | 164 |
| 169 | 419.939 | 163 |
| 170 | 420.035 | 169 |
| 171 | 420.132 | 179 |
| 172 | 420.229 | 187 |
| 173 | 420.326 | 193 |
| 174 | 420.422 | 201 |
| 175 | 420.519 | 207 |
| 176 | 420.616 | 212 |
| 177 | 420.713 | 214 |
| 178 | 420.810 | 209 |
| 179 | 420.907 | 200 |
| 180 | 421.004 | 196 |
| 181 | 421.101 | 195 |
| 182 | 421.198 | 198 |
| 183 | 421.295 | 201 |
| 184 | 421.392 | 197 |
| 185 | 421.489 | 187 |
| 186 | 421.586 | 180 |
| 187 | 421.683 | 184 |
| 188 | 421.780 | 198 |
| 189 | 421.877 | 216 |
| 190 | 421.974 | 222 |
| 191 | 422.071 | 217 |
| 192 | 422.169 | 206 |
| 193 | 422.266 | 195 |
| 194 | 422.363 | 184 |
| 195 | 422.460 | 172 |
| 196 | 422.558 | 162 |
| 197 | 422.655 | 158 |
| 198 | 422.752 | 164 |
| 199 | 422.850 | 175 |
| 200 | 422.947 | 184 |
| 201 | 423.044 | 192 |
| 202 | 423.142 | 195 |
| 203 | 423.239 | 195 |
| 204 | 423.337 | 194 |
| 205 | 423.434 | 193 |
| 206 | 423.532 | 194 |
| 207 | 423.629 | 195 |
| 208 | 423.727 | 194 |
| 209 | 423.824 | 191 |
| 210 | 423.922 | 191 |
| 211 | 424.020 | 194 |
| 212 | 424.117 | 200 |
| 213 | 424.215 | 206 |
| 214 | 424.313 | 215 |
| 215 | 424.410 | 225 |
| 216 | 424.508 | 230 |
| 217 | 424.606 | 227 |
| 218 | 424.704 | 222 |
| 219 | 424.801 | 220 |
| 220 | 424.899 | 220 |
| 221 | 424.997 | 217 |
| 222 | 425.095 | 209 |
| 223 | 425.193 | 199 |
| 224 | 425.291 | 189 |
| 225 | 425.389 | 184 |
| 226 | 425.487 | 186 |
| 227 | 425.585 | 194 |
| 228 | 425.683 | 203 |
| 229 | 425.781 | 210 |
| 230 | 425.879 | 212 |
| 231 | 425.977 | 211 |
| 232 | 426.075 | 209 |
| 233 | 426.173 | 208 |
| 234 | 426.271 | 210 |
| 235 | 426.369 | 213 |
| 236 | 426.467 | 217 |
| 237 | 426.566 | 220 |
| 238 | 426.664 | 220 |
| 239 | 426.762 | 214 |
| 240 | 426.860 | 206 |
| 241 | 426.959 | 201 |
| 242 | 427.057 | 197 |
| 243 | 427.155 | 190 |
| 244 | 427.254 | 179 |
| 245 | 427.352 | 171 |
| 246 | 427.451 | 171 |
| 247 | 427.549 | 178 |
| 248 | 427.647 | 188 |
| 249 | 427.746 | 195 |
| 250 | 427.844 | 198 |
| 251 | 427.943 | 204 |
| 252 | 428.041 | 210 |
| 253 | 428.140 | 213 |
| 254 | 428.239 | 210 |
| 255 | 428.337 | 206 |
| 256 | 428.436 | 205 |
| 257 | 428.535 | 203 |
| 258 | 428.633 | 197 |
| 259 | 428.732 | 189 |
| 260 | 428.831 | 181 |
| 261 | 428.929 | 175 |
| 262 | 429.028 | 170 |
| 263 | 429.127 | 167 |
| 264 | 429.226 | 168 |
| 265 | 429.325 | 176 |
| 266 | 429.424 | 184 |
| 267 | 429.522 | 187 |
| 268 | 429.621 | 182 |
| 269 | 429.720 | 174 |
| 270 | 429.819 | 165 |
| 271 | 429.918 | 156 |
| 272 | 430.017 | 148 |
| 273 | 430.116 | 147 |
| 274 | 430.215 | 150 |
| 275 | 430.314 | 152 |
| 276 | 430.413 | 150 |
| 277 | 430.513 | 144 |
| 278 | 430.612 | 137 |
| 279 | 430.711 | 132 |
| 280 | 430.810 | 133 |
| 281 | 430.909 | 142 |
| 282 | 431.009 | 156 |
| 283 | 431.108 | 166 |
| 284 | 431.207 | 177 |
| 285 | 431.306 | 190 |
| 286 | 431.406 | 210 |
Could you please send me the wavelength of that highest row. 412.654 nm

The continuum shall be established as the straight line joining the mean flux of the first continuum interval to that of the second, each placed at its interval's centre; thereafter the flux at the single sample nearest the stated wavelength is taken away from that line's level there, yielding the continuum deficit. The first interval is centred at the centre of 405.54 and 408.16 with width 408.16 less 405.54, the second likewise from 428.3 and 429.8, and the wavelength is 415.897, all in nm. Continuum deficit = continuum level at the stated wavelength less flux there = 14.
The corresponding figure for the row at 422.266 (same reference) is -13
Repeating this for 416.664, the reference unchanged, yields 9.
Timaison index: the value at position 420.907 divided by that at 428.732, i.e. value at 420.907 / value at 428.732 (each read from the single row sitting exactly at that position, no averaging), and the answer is 1.06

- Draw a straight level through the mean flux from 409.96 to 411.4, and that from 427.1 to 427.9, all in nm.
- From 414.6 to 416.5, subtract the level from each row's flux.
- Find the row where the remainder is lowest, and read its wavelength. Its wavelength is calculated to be 415.897 nm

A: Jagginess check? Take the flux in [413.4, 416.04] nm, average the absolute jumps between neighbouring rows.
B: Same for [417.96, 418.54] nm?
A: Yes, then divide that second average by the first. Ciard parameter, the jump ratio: 0.33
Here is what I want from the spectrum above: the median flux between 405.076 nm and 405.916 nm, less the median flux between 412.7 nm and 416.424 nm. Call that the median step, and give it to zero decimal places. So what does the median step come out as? 16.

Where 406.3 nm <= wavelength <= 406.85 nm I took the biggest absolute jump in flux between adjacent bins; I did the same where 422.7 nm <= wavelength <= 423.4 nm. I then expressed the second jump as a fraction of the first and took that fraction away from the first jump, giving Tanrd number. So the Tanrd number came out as 1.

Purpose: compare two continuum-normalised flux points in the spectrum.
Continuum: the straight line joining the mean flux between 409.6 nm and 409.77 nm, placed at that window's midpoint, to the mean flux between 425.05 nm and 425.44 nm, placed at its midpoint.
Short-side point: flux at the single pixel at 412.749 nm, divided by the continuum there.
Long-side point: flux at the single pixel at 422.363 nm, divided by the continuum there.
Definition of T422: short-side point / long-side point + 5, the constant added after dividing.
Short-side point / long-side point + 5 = 6.11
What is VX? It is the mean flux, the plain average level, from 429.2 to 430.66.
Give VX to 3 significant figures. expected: 161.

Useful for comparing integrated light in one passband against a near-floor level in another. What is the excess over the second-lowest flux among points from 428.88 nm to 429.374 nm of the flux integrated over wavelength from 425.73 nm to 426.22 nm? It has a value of -65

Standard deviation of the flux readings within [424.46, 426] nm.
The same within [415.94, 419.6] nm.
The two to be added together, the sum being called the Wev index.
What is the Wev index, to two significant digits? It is 22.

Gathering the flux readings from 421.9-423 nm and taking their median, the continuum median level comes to 184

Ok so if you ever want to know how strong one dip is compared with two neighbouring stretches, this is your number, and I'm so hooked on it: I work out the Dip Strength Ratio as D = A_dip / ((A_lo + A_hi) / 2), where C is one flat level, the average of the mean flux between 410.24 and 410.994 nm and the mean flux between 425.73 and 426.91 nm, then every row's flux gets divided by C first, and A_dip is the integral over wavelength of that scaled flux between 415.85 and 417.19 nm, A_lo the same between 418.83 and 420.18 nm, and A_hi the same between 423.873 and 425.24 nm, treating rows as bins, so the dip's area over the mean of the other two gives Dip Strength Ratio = 0.86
